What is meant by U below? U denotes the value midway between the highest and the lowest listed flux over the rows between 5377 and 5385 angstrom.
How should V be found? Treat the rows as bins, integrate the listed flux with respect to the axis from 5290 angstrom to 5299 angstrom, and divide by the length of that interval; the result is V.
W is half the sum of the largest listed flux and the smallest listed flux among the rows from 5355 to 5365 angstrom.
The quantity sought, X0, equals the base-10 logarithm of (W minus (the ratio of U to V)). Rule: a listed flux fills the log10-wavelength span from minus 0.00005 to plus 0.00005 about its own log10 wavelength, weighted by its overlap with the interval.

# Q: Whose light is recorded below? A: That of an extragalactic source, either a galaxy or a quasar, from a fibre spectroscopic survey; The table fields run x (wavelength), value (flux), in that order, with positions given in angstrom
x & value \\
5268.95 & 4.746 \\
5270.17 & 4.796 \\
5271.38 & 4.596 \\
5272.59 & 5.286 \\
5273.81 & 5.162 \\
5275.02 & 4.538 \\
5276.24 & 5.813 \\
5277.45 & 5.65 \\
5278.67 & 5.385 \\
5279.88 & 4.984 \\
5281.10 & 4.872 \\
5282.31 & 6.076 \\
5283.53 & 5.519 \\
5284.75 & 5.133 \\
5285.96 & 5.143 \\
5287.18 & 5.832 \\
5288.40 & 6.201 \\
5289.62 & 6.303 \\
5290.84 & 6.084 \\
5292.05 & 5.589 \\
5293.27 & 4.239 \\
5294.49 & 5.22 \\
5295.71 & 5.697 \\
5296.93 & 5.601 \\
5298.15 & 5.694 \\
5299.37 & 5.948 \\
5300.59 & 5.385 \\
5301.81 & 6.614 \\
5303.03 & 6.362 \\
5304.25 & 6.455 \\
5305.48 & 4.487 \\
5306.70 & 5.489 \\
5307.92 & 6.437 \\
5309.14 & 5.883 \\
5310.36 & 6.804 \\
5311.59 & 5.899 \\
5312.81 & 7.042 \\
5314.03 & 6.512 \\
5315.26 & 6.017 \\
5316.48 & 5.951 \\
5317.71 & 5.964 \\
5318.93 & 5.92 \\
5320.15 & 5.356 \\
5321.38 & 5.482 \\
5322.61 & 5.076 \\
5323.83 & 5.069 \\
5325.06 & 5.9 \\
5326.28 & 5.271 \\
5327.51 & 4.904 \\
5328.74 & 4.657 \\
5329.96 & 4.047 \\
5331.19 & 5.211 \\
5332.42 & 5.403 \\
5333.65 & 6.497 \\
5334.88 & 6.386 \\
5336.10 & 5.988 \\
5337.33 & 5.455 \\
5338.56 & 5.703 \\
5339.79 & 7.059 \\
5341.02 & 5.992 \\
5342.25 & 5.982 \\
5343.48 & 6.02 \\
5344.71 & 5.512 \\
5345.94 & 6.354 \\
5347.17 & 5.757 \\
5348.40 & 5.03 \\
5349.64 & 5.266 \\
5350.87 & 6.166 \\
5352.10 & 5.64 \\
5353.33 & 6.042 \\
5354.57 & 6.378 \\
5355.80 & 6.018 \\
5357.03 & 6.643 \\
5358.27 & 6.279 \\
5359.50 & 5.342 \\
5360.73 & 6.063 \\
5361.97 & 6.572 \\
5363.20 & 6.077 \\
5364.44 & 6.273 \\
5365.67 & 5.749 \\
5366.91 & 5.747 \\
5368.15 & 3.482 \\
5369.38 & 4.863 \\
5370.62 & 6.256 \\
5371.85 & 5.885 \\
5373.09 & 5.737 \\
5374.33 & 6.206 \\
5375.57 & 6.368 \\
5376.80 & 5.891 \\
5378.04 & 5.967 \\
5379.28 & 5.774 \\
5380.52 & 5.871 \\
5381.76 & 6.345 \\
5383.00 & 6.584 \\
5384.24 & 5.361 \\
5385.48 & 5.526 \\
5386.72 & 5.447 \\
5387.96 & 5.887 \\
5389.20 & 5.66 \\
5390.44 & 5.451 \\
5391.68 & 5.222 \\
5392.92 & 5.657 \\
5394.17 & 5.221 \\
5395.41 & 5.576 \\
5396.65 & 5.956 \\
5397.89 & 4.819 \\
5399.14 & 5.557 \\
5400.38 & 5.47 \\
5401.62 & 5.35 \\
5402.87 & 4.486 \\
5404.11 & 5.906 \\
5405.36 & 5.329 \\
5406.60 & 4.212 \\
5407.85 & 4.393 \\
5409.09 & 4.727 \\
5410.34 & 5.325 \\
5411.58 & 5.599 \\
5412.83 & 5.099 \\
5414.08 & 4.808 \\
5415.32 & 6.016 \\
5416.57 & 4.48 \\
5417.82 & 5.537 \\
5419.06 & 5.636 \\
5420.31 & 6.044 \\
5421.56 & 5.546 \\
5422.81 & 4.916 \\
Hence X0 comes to 0.690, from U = 6.0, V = 5.5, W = 6.0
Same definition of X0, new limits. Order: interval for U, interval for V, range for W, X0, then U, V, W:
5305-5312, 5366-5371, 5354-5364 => 0.688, 5.6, 5.1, 6.0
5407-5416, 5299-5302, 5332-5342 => 0.728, 5.2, 5.9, 6.2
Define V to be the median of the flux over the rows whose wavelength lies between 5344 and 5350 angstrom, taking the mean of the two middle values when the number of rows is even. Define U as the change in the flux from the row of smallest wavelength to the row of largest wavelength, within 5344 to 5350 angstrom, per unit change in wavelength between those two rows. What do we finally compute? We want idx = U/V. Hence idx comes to -0.009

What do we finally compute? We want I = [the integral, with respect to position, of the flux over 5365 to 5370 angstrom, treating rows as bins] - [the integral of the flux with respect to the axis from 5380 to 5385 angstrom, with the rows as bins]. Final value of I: -5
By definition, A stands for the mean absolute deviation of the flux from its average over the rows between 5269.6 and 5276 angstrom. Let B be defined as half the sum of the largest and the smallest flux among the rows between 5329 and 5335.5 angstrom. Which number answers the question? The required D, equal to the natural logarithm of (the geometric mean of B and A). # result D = 0.19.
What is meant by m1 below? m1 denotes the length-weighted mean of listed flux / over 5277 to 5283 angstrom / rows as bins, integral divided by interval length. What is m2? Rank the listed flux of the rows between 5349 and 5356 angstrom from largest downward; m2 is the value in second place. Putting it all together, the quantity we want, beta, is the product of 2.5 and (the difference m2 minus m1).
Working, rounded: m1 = 5.39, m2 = 6.166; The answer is 1.9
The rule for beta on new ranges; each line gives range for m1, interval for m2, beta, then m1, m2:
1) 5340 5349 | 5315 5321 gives 0.2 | 5.87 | 5.964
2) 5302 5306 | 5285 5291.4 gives 0.8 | 5.88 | 6.201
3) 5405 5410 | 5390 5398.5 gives 2.5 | 4.67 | 5.657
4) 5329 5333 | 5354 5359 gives 3.8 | 4.87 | 6.378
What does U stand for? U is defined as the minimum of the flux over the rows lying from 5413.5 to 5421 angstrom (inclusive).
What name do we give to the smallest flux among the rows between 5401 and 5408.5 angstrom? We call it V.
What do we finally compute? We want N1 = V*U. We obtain 18.9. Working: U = 4.48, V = 4.212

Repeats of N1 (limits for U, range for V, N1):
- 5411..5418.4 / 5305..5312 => 20.1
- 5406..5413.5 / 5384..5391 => 22.6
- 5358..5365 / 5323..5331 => 21.6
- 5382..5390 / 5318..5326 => 27.2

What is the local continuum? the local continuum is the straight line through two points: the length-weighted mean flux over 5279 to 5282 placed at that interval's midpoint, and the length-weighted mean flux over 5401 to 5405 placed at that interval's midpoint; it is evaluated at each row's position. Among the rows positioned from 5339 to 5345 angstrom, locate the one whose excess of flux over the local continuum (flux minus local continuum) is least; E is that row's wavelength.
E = 5344.71 angstrom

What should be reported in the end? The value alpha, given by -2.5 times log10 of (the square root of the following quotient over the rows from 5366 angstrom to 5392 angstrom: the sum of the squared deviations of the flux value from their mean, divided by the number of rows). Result 0.49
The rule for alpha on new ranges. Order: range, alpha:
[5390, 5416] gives 0.76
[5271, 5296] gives 0.65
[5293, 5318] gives 0.42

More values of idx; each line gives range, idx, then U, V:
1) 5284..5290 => 0.041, 0.240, 5.83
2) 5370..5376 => 0.004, 0.023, 6.21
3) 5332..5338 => 0.002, 0.011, 5.99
